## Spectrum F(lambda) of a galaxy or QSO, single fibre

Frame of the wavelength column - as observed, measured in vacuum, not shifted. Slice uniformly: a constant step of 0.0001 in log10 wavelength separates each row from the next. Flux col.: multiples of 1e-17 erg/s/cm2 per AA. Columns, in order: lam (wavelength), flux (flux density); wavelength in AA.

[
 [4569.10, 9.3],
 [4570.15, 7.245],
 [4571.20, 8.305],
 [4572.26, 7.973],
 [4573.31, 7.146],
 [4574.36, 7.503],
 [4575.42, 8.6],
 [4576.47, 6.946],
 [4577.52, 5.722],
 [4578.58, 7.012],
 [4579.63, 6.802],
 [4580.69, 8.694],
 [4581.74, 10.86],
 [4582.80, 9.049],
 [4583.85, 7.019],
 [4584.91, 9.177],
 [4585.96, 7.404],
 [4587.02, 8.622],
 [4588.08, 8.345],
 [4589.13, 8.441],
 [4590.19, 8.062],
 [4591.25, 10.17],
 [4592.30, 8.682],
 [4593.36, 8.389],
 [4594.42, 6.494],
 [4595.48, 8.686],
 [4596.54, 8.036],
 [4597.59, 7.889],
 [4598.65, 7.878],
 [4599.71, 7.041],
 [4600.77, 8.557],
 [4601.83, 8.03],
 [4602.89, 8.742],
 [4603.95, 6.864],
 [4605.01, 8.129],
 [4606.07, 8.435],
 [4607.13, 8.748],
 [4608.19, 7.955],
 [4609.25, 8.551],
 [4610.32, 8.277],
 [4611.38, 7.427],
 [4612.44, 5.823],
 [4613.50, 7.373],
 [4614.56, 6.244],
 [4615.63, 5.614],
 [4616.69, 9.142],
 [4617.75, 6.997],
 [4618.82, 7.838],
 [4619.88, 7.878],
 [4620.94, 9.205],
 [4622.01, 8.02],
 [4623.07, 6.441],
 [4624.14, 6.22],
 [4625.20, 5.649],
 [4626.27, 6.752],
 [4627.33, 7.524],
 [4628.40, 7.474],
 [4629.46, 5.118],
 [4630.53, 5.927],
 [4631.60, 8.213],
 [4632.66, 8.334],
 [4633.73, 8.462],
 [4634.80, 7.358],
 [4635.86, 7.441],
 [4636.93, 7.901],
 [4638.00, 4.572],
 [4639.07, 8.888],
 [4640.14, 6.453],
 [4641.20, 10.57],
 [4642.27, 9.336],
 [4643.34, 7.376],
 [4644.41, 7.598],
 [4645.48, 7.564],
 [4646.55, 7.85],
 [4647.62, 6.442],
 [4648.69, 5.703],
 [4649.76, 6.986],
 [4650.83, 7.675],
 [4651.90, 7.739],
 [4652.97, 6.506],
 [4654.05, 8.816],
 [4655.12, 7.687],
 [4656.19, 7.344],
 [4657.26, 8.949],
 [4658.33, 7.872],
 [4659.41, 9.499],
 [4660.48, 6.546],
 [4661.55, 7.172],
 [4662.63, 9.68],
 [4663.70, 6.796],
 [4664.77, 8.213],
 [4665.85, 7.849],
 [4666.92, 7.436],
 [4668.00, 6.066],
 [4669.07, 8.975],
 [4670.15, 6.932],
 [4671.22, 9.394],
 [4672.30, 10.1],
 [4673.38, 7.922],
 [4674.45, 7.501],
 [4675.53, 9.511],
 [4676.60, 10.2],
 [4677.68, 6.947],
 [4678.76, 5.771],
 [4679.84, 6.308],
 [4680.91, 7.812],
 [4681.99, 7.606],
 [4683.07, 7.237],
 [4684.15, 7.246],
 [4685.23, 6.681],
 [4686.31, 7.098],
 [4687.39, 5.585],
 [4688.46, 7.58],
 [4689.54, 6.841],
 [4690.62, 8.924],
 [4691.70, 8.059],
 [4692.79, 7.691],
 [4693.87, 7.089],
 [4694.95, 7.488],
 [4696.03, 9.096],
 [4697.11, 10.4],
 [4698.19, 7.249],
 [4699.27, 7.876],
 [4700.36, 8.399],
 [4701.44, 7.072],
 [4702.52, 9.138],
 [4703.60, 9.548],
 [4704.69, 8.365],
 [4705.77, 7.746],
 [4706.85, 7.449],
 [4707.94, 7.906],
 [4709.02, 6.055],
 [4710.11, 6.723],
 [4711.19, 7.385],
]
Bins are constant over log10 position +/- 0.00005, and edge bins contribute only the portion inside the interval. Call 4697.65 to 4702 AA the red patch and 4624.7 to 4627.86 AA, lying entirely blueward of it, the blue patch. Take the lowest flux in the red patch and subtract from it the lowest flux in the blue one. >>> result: 1.4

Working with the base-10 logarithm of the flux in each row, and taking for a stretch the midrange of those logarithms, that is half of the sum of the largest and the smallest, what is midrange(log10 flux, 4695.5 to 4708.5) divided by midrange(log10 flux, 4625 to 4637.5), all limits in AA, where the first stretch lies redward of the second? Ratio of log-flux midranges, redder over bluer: 1.14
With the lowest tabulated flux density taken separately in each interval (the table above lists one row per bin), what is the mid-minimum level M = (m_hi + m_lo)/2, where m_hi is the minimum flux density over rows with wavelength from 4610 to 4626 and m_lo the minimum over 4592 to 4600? 6.05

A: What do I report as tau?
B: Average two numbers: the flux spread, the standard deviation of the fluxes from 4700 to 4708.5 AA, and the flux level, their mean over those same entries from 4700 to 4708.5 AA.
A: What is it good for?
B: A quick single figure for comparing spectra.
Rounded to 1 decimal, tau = 4.5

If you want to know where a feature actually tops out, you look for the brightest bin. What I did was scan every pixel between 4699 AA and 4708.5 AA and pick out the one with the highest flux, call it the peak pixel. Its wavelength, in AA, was 4703.60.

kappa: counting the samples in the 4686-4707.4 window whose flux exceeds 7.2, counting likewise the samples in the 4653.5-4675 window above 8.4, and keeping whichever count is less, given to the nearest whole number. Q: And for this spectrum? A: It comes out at 7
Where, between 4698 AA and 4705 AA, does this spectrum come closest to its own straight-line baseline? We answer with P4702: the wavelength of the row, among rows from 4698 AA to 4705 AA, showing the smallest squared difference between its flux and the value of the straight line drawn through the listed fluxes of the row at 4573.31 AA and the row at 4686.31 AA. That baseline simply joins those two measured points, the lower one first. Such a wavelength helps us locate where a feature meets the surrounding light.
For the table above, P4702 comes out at 4701.44 AA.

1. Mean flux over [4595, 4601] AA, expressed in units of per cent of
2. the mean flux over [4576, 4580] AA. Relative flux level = 121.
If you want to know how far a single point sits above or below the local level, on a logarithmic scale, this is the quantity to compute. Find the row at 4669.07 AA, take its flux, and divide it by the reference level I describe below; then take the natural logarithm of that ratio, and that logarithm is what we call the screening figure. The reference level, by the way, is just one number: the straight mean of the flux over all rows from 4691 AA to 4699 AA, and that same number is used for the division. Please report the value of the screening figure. 0.10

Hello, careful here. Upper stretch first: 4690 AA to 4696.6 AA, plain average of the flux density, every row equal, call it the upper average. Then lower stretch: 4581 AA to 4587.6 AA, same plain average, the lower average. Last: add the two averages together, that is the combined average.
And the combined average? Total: 16.7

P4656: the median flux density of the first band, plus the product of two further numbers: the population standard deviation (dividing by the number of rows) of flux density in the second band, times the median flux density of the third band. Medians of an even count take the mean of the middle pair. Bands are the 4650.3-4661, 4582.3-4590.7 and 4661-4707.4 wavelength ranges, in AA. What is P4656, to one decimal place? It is 13.1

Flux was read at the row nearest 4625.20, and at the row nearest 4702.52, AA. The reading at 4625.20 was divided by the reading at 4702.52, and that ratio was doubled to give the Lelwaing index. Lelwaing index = 1.2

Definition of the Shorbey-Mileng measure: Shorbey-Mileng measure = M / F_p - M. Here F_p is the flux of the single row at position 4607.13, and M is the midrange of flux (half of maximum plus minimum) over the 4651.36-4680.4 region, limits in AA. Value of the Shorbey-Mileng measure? -7.07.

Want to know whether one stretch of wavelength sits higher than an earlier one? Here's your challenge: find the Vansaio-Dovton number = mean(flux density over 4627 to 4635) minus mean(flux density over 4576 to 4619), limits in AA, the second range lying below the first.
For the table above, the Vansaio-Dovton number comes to -0.6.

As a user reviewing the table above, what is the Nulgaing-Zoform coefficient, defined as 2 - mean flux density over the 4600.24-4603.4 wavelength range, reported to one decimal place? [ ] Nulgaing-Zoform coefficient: -6.4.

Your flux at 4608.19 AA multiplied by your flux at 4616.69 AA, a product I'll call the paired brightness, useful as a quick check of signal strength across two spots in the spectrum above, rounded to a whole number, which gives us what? 73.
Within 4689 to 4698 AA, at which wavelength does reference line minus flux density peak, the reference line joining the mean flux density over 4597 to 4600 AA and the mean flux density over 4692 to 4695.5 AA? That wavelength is 4689.54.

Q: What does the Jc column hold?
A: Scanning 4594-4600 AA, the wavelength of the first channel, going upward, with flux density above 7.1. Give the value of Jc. 4595.48 AA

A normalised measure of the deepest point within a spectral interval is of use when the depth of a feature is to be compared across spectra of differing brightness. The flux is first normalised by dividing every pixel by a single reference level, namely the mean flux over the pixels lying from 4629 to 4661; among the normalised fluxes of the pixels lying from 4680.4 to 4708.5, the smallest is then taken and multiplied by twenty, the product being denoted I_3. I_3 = 14.8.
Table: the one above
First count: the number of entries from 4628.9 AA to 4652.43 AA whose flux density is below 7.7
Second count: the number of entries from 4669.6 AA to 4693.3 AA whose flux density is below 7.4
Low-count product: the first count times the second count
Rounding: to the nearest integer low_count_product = 130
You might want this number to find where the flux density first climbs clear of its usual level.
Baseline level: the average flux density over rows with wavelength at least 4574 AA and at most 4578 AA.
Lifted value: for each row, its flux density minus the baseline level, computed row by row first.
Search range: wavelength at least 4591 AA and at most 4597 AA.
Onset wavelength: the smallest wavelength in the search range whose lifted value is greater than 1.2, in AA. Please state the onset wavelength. 4591.25 AA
